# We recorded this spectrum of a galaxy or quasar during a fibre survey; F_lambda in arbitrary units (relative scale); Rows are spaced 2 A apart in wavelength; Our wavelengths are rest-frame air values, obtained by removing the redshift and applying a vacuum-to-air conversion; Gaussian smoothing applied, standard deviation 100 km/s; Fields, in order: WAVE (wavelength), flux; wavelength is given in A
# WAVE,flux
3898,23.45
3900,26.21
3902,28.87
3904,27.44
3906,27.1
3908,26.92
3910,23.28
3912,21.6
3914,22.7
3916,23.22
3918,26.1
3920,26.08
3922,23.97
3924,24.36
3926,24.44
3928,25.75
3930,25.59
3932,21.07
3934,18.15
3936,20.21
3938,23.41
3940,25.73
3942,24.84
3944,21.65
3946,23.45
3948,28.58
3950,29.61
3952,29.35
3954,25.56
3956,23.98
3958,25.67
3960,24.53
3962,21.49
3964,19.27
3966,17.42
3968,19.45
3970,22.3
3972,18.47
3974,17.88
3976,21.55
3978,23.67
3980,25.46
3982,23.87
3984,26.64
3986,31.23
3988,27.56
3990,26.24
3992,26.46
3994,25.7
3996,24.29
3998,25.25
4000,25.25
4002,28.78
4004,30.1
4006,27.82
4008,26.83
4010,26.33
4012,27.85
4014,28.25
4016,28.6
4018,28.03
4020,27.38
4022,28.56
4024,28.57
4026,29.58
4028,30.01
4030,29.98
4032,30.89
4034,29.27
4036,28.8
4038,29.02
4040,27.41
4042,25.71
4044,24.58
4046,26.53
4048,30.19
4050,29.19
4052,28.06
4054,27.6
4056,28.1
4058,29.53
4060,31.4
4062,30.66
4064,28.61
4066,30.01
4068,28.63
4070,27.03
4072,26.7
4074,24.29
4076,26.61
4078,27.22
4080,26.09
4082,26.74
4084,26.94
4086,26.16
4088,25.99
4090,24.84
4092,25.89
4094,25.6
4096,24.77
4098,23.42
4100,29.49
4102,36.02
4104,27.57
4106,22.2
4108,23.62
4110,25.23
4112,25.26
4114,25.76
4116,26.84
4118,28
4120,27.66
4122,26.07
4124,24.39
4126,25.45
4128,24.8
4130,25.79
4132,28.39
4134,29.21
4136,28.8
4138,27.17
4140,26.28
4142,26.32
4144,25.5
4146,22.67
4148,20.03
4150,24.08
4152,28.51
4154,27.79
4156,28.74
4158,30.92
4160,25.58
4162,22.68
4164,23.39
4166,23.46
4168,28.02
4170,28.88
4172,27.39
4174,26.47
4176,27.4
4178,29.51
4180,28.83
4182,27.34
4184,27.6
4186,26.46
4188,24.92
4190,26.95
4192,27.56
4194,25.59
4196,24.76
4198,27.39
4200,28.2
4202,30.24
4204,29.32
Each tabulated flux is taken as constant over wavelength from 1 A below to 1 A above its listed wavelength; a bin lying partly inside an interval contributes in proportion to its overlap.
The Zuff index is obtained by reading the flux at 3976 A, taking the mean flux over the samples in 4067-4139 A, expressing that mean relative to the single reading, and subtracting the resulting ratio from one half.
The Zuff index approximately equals -0.731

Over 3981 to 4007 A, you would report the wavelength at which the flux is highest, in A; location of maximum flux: 3986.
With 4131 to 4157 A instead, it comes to 4134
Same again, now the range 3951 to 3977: 3952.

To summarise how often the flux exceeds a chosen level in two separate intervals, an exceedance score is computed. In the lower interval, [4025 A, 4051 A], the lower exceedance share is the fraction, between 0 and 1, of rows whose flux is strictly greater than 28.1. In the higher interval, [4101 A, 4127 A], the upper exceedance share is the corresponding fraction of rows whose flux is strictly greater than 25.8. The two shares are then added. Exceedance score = 1.2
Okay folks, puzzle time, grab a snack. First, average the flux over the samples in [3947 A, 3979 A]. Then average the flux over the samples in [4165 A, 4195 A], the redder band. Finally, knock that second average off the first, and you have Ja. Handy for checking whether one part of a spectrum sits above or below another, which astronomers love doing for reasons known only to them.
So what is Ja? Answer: -4.0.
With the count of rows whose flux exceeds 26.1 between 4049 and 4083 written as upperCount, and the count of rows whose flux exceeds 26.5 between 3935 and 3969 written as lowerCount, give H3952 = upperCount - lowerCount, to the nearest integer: 12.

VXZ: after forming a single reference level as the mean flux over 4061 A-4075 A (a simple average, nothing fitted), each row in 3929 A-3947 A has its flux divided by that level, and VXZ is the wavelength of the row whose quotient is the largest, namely 3940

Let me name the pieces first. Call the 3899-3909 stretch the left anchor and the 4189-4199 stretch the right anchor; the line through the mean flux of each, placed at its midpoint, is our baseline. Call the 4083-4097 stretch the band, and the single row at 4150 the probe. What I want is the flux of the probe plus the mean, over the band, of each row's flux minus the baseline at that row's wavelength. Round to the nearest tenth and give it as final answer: 23.1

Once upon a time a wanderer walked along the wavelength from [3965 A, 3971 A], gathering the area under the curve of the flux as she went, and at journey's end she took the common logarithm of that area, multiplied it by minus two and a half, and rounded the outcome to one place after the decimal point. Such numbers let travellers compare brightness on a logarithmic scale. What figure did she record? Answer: -5.2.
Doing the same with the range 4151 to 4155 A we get -5.1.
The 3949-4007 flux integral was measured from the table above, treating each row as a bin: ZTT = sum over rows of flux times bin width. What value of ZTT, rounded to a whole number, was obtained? 1430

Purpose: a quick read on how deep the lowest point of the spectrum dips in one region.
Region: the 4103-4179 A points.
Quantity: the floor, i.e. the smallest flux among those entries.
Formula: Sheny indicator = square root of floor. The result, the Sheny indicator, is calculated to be 4.5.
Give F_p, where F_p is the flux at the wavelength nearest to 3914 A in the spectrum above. 22.7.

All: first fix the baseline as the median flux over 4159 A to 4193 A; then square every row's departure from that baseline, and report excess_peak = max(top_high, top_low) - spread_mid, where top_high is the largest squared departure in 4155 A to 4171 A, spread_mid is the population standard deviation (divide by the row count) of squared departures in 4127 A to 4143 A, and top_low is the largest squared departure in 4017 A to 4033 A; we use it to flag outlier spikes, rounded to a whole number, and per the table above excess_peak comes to 20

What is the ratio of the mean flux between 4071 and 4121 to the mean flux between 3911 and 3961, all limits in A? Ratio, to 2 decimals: 1.08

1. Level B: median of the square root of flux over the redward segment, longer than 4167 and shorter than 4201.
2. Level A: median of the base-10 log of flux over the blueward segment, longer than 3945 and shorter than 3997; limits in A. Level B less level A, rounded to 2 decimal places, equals 3.85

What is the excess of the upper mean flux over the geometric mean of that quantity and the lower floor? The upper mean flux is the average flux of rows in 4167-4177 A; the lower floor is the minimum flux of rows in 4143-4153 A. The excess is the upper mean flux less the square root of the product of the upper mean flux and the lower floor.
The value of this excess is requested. 4.1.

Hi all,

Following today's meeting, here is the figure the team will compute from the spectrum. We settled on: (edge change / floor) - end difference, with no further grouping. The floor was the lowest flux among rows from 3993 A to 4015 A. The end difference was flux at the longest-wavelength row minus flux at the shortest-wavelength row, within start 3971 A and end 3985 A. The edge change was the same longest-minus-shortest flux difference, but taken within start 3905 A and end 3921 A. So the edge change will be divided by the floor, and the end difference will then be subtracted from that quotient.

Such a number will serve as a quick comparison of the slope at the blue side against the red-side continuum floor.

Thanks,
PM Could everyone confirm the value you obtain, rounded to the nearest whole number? -8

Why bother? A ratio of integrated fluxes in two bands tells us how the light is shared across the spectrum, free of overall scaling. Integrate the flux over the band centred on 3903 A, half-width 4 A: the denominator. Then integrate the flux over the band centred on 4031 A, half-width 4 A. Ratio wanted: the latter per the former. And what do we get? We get 1.10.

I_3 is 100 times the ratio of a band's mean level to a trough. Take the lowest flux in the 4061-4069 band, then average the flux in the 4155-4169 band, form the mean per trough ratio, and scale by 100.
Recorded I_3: 91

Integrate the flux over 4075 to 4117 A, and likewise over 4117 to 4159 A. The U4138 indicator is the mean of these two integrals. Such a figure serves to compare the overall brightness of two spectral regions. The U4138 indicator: 1109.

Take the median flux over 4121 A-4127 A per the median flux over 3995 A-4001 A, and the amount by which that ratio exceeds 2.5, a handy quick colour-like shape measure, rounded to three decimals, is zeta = -1.492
